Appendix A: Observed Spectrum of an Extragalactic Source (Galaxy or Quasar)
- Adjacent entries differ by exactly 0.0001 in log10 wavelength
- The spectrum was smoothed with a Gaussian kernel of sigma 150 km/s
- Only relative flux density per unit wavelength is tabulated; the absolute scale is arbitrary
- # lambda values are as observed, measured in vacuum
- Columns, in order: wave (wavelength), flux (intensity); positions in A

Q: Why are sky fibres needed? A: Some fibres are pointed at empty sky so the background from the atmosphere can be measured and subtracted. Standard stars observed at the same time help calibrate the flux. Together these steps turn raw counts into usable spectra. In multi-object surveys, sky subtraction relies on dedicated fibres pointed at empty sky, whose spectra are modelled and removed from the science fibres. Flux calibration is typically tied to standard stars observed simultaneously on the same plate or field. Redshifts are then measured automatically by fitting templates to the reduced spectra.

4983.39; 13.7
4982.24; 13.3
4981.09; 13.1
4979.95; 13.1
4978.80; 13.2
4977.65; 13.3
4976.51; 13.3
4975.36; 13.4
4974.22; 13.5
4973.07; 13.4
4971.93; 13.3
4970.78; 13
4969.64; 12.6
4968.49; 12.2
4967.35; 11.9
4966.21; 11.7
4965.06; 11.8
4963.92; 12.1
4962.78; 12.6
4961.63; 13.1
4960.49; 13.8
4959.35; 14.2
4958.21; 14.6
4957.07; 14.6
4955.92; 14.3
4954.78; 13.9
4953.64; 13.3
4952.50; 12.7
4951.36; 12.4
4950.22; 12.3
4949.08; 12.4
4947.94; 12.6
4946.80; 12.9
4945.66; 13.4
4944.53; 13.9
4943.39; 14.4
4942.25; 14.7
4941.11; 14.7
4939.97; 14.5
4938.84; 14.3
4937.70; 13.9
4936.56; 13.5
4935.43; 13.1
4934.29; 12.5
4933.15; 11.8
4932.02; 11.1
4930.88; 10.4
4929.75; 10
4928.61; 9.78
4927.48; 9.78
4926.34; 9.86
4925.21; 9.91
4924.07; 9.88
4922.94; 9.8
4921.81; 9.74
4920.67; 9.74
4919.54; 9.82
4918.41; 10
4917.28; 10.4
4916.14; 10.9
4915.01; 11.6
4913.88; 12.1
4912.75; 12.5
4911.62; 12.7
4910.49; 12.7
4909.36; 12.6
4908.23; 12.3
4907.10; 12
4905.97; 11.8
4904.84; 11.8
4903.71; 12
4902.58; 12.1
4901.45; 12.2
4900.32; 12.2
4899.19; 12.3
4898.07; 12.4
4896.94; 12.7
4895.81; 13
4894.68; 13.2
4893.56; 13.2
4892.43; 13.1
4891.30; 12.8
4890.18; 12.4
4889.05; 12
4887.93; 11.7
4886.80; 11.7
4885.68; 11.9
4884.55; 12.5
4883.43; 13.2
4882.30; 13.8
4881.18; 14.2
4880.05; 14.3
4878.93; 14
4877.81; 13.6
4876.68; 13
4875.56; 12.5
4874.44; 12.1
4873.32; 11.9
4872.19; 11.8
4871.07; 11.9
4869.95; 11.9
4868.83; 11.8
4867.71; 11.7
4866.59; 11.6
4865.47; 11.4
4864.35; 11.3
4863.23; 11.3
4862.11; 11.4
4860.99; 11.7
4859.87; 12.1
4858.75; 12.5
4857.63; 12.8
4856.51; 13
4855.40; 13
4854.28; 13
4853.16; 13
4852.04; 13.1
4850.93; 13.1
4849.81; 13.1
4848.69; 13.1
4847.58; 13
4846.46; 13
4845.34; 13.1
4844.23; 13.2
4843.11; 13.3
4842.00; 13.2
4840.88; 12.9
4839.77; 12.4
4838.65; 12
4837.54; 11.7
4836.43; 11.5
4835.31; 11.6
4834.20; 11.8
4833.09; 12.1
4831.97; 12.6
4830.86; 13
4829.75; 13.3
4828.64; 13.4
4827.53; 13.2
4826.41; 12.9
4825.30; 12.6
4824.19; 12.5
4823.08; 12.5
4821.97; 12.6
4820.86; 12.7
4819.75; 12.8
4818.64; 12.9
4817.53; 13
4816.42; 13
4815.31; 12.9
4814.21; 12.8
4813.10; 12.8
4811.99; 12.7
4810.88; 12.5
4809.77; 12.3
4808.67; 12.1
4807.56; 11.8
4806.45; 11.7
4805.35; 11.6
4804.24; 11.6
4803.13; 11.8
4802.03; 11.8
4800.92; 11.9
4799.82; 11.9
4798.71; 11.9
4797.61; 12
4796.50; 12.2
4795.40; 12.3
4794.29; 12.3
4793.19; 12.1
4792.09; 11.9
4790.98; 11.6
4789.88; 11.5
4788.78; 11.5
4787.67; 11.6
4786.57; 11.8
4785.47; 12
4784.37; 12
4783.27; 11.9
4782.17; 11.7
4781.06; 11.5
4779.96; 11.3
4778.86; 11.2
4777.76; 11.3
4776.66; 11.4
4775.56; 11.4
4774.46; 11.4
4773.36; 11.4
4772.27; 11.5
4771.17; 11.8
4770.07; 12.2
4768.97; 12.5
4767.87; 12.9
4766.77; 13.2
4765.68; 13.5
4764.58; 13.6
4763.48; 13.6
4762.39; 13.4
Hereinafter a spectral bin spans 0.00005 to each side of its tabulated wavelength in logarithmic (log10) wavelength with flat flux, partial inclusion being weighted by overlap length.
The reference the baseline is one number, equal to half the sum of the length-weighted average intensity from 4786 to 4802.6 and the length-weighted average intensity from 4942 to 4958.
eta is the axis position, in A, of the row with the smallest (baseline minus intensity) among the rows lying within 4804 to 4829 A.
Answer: 4828.64 A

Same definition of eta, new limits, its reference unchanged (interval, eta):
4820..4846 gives 4828.64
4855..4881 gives 4880.05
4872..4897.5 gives 4880.05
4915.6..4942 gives 4941.11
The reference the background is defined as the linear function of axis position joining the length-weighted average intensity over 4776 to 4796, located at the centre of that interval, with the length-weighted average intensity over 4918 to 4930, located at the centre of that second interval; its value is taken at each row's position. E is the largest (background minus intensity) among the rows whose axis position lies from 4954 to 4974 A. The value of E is -2.4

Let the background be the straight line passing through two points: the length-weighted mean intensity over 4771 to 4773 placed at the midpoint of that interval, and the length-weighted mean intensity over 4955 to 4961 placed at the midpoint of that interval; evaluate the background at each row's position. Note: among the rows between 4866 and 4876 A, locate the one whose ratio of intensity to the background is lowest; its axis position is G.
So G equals 4866.59 A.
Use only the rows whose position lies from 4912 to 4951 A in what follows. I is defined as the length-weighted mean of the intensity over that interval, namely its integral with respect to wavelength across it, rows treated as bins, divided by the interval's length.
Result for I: 11.8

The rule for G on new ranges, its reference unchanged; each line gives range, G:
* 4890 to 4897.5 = 4890.18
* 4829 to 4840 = 4836.43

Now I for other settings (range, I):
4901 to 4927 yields 11.2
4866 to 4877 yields 12.0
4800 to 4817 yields 12.2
